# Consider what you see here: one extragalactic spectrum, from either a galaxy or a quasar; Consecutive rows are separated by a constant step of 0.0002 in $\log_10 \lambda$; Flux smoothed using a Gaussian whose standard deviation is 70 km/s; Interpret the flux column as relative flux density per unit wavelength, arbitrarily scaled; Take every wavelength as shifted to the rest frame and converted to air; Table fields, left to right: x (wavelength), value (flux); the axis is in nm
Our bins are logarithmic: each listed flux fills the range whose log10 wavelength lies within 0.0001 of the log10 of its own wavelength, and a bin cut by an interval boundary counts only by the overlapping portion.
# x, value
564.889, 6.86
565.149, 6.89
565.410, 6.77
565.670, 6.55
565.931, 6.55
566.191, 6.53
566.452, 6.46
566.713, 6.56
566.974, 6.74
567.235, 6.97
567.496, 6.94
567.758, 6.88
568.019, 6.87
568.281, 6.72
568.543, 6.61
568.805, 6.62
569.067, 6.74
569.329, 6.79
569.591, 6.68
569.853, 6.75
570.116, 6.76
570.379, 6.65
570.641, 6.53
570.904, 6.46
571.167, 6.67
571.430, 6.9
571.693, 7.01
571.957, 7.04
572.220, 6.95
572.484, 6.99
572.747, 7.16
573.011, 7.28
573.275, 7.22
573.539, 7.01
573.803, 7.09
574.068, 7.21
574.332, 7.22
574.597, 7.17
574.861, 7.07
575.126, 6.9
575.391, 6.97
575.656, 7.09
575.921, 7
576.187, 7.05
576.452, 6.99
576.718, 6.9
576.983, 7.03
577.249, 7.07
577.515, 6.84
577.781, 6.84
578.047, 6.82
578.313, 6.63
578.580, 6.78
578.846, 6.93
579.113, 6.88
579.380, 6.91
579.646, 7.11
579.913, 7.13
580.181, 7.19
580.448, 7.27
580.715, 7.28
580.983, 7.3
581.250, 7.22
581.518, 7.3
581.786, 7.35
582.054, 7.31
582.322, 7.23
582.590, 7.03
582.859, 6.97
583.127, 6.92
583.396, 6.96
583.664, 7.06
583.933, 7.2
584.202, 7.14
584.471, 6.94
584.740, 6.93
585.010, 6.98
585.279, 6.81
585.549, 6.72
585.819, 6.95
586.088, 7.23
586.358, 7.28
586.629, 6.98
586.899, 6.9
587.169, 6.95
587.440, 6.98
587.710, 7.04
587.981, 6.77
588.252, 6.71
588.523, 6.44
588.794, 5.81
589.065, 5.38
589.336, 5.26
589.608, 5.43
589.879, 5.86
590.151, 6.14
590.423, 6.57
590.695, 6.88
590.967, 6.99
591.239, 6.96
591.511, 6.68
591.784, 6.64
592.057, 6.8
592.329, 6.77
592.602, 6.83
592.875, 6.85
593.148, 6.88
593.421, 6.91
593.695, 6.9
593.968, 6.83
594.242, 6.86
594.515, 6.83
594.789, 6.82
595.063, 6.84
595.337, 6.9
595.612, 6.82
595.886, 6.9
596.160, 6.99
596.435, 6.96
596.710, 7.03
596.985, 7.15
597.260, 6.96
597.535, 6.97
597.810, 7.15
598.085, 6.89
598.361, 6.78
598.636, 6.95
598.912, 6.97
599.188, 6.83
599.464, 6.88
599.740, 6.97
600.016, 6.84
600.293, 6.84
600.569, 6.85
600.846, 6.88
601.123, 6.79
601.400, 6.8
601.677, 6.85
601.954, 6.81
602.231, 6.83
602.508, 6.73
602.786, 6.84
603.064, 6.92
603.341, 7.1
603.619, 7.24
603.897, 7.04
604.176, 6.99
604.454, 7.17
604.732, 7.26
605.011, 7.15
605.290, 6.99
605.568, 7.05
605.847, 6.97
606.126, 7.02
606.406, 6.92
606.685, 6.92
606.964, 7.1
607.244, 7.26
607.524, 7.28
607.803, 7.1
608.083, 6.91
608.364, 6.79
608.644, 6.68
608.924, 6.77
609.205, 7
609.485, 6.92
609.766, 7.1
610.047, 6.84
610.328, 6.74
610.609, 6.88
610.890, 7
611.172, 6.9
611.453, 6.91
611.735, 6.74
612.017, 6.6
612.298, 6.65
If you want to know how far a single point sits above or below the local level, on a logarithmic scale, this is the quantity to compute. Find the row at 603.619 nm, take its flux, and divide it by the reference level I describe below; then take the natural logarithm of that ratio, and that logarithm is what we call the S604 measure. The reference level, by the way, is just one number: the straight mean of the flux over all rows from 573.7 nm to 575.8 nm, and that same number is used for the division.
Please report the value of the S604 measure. 0.02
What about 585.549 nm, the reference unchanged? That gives -0.05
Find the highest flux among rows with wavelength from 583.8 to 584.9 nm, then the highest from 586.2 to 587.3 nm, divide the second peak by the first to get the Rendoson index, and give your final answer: 1.01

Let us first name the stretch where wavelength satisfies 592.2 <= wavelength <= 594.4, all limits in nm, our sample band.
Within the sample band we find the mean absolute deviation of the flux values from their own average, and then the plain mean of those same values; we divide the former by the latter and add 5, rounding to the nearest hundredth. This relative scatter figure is 5.00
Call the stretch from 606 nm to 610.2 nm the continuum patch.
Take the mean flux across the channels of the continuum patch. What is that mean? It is 6.97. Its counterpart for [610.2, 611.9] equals 6.86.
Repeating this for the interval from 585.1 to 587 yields 6.98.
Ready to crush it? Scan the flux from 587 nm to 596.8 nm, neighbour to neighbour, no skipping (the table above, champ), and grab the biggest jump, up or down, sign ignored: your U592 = 0.63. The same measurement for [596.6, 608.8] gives 0.26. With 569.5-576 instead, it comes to 0.23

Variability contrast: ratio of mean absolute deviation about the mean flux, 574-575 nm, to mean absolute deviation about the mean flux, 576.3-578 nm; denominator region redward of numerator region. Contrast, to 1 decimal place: 0.6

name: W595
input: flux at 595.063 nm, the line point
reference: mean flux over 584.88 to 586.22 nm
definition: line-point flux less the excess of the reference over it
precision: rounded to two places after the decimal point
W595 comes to 6.74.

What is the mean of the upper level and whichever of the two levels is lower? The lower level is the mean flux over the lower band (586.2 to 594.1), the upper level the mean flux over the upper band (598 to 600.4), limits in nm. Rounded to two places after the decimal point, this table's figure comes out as 6.74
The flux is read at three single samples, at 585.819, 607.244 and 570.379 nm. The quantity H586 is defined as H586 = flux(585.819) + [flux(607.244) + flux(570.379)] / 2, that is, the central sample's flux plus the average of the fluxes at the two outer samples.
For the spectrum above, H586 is 13.9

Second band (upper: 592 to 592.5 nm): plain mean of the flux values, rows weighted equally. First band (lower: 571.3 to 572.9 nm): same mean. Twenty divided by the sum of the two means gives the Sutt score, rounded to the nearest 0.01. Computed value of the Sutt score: 1.45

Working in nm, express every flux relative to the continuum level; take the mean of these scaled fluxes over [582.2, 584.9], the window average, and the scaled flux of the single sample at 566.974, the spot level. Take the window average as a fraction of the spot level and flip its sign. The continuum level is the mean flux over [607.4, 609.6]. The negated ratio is -1.044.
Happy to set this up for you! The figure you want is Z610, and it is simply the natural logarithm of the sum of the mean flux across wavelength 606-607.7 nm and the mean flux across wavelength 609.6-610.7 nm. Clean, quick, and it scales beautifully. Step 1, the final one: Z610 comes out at 2.64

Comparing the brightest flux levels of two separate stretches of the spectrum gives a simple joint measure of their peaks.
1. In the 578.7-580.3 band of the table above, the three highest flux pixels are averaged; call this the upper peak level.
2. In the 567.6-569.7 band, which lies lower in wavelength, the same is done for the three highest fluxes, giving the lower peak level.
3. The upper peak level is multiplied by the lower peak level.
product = 48.9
